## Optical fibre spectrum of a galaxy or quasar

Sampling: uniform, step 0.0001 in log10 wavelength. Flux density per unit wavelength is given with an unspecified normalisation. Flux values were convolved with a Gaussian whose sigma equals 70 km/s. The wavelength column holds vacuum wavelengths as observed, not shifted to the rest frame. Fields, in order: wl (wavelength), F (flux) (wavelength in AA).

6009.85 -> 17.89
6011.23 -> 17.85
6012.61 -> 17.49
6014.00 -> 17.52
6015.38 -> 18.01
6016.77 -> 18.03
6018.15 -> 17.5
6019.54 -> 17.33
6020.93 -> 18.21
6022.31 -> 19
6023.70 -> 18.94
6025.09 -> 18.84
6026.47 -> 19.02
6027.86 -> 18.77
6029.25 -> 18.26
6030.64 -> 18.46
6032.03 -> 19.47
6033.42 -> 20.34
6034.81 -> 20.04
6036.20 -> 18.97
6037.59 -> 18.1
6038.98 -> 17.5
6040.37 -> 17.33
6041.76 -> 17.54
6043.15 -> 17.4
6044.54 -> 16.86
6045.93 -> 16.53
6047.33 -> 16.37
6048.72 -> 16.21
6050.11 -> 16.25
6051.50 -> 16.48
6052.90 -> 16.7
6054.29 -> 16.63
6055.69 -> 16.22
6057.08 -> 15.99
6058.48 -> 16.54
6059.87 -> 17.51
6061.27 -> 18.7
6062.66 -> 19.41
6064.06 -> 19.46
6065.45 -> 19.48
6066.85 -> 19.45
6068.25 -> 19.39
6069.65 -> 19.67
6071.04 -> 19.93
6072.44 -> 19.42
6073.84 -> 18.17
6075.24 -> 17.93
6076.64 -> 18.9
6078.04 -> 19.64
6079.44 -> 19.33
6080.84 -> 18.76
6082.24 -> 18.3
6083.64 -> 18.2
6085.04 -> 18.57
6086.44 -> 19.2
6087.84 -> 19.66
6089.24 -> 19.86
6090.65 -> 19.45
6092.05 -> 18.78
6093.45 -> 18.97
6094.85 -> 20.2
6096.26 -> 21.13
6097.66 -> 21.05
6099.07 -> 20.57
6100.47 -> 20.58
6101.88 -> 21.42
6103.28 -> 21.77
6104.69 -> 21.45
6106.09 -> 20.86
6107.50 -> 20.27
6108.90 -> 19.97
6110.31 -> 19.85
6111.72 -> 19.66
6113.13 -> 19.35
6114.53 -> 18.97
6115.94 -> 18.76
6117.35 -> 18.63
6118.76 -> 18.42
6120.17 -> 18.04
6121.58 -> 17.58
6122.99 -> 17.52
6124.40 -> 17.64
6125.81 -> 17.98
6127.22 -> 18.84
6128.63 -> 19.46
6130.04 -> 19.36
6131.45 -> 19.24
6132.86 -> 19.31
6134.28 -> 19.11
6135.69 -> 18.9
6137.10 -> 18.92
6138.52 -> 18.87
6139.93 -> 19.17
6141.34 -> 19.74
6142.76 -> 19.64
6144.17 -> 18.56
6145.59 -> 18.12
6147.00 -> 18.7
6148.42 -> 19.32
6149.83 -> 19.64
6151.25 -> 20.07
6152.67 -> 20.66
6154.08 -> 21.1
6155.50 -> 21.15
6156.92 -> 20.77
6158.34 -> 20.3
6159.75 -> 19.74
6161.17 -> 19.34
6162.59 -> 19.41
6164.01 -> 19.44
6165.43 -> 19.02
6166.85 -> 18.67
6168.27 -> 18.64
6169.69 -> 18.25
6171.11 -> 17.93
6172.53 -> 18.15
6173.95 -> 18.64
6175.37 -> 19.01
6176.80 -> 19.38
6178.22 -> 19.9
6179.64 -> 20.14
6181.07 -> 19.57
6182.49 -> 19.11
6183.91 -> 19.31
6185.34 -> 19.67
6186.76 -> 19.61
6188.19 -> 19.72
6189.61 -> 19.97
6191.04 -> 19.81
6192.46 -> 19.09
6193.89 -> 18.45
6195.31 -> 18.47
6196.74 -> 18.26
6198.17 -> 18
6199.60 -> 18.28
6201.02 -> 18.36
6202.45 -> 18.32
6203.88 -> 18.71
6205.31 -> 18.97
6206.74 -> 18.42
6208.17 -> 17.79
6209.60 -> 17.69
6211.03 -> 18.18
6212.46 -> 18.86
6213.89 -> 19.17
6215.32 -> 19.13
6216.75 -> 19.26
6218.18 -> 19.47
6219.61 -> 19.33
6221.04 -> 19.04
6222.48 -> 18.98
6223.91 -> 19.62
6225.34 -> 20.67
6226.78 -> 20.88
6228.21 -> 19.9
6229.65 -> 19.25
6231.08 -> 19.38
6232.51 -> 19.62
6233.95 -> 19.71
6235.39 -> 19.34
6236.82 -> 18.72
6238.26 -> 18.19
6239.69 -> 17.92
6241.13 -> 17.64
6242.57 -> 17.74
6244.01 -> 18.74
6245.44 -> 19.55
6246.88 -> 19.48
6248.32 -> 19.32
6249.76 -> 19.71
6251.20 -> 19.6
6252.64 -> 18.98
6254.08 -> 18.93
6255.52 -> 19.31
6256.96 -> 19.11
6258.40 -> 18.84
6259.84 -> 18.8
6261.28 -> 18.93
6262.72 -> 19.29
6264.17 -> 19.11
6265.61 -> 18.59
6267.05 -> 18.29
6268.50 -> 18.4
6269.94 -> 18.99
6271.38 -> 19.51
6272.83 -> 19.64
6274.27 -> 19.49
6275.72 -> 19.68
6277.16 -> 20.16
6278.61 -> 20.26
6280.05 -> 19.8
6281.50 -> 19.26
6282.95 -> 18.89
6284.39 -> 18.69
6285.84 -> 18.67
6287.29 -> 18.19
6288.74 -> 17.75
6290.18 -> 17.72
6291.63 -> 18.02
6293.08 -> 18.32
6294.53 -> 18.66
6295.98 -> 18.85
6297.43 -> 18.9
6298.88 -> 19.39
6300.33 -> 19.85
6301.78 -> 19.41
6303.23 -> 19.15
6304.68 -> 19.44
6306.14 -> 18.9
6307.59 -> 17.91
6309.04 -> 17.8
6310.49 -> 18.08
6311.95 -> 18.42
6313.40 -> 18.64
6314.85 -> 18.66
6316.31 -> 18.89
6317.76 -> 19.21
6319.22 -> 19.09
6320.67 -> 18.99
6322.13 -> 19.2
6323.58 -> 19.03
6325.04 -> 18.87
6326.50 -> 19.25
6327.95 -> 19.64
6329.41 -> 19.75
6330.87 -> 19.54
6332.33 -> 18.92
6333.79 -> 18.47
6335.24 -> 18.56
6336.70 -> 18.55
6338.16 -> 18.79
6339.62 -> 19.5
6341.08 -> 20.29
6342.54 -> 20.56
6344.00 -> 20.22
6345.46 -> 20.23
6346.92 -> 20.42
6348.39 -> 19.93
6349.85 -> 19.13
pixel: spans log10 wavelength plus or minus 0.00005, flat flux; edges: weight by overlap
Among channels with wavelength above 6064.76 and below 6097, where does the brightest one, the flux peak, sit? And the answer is 6096.26 AA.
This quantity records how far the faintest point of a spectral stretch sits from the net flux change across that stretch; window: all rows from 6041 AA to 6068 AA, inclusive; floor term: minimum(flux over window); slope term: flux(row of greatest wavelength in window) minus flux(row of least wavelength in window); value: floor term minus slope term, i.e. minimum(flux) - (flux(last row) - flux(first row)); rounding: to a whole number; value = 14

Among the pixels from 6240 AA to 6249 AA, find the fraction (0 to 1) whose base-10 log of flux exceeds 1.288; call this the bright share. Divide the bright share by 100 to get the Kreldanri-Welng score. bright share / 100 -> 0.0033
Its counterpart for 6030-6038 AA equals 0.0050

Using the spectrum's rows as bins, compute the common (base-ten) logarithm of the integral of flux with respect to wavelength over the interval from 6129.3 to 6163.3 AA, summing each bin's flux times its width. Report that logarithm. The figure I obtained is 2.82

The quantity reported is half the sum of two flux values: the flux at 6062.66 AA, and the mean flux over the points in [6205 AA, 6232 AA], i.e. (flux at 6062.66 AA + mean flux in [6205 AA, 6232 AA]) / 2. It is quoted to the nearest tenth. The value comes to 19.3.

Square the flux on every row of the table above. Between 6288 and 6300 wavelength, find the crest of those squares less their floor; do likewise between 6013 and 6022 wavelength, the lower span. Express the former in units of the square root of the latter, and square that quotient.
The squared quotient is 123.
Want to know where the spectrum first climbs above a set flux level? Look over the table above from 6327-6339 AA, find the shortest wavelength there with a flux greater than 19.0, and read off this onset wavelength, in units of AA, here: 6327.95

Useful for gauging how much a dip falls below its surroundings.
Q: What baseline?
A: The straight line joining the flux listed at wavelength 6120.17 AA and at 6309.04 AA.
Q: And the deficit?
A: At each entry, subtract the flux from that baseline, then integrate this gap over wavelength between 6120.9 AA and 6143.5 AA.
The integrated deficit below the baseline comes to -18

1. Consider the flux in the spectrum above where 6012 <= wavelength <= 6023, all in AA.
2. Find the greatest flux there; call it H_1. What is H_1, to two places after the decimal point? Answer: 19.00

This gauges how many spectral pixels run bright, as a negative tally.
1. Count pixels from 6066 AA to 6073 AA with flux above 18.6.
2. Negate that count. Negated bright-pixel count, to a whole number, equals -5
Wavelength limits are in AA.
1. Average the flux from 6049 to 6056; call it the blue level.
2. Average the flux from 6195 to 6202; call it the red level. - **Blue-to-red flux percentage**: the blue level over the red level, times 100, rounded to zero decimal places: 90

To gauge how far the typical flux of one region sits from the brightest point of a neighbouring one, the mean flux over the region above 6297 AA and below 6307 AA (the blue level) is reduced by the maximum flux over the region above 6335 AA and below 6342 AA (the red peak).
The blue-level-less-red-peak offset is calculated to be -1.0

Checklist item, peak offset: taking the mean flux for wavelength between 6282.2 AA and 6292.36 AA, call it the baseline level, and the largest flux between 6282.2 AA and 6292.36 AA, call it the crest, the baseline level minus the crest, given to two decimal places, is -0.61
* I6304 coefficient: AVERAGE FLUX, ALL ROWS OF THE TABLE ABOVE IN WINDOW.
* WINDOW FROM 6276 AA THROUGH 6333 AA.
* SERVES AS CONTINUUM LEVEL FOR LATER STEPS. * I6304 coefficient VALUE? 18.9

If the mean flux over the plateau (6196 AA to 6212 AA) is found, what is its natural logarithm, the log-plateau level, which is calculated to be 2.91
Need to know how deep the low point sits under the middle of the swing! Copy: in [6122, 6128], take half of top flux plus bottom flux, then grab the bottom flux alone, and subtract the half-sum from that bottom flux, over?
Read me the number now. -0.66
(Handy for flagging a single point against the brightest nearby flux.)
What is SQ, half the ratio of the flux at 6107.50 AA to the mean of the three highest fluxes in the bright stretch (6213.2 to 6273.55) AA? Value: 0.495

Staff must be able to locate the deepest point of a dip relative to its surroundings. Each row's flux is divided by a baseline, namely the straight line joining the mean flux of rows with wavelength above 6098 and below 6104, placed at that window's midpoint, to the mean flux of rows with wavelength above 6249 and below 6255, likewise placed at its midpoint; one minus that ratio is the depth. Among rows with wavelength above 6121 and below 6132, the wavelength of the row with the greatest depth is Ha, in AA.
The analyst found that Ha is 6122.99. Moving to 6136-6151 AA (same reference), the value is 6145.59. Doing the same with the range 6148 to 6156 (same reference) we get 6148.42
